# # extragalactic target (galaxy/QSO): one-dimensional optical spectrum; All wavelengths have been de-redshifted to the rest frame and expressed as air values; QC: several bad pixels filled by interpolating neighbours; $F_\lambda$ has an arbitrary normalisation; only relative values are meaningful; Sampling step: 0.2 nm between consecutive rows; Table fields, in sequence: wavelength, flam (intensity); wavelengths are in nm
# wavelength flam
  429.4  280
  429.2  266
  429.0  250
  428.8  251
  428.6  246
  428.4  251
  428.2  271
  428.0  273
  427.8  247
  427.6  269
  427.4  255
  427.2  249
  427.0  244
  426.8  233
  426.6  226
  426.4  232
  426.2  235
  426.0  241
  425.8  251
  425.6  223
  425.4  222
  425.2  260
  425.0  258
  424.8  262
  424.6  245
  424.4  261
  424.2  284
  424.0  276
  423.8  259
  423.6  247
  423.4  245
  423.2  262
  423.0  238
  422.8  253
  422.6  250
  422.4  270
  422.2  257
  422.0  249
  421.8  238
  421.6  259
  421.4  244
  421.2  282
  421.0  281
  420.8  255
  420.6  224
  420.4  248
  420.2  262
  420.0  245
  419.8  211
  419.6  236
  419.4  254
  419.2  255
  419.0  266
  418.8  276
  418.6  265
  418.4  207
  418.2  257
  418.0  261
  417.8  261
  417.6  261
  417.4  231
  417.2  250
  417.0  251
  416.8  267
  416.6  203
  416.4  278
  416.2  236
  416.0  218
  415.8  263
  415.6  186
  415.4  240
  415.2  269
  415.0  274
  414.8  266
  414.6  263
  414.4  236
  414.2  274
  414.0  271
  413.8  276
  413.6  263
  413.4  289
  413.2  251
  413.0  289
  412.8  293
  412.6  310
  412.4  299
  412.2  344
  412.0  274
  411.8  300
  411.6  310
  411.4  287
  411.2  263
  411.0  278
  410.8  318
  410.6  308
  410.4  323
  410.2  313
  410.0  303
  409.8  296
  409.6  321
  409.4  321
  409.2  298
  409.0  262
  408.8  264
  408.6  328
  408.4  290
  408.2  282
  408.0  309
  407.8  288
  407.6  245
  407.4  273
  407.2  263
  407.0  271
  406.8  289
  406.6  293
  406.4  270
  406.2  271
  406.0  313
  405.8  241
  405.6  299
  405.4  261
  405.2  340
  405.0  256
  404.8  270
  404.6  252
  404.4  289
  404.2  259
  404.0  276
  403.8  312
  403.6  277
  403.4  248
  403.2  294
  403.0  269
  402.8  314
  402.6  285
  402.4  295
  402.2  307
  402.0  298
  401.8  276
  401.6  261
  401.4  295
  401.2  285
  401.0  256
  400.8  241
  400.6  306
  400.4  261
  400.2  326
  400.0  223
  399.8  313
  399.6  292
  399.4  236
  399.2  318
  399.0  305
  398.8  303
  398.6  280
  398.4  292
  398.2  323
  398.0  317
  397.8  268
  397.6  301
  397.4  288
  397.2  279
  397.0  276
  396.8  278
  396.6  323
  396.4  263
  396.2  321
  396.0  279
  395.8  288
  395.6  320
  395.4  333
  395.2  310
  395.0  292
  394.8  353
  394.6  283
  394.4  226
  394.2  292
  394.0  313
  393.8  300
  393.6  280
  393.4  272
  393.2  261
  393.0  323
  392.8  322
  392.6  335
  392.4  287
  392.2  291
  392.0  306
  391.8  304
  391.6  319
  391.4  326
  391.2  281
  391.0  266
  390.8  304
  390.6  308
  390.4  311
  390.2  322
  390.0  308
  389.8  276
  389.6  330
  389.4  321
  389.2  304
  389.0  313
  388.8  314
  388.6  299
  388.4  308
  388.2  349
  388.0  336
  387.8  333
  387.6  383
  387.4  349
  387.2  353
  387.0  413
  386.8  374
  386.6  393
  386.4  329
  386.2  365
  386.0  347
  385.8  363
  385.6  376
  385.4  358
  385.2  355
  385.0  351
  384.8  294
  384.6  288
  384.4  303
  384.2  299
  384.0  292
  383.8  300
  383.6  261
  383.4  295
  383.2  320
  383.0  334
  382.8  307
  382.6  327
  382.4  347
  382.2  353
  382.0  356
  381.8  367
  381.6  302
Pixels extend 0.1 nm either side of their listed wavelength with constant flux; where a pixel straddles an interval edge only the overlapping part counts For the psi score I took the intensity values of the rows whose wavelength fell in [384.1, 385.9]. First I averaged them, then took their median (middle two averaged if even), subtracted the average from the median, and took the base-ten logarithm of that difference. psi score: 1.3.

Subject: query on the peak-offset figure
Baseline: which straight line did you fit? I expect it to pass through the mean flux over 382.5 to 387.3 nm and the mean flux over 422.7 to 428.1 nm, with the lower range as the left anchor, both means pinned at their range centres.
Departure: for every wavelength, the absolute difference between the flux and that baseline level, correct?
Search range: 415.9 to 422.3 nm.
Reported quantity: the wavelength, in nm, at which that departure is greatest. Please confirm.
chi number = 416.6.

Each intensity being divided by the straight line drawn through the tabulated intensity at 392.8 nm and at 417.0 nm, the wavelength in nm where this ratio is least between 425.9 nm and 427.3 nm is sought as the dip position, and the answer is 426.6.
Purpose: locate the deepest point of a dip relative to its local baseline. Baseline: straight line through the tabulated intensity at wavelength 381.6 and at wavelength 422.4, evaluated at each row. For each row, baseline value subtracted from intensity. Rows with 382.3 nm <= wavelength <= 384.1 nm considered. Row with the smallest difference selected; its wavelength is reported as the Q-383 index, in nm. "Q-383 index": 383.6 nm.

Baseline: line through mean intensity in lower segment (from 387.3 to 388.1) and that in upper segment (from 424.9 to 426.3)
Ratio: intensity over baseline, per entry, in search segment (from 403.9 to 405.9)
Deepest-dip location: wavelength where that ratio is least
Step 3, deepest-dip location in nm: 405.8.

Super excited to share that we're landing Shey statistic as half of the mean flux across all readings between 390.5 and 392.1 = 150.9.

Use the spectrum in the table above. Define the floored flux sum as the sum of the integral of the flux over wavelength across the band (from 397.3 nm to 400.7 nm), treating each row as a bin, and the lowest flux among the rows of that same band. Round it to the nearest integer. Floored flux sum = 1213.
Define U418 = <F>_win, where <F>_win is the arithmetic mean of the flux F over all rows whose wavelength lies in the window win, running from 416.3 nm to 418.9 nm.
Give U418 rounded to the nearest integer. 251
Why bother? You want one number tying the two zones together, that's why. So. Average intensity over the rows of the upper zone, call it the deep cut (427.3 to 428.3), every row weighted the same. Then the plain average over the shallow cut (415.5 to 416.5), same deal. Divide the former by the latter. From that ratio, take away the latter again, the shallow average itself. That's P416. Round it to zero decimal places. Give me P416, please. -235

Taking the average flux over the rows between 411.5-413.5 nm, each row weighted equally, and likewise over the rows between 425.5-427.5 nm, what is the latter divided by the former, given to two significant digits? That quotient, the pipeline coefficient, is 0.81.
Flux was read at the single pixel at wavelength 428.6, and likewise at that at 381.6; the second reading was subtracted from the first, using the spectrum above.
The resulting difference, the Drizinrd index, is -56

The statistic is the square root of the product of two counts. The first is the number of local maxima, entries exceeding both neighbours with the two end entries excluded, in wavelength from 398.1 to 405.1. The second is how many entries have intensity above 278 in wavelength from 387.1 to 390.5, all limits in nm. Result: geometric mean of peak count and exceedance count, 13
